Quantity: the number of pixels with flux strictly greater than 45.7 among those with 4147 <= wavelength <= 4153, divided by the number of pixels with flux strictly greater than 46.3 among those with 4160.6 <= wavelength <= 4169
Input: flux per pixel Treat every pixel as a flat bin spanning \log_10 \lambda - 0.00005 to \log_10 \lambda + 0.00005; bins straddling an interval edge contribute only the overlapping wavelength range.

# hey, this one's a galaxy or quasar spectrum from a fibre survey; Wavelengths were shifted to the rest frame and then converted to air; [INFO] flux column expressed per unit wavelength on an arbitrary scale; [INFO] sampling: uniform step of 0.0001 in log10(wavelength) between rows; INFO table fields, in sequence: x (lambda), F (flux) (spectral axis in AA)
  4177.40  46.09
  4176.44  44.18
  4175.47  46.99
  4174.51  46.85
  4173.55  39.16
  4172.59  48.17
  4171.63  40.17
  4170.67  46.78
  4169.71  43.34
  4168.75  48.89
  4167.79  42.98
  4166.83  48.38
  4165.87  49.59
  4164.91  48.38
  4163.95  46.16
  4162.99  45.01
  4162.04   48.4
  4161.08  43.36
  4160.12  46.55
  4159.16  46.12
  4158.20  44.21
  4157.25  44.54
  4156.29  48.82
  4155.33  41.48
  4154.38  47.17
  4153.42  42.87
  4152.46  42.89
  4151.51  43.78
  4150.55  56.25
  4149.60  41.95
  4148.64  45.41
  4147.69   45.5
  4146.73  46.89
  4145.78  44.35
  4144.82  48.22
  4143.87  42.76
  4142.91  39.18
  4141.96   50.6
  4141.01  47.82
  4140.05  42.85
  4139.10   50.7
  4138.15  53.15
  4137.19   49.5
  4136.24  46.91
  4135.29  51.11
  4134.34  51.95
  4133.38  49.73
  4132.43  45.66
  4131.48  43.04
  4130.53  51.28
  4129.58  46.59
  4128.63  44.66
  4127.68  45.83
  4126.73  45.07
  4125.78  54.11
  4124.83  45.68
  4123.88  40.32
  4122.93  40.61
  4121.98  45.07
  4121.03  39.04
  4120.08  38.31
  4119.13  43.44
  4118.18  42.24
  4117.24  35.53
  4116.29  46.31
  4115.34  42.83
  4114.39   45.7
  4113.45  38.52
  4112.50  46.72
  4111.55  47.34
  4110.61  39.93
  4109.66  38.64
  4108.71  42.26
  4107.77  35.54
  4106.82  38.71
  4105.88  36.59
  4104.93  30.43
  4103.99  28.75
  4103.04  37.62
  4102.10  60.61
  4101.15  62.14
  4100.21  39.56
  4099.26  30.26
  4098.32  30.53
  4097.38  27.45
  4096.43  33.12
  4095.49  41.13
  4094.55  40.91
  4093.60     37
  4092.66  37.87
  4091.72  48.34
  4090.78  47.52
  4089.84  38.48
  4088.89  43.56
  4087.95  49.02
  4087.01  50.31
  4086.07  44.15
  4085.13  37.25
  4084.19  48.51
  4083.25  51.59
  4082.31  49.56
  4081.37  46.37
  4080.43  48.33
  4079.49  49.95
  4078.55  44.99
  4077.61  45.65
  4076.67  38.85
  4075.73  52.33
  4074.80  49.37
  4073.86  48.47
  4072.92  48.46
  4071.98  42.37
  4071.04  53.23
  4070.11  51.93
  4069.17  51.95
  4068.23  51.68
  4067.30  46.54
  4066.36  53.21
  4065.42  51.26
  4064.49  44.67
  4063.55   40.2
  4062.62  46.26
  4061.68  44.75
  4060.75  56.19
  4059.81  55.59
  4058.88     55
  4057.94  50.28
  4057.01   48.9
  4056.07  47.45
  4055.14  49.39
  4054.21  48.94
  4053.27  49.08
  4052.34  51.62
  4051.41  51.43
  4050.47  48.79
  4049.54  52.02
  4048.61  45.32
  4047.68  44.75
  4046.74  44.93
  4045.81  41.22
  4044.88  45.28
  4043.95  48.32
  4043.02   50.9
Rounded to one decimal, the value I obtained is 0.2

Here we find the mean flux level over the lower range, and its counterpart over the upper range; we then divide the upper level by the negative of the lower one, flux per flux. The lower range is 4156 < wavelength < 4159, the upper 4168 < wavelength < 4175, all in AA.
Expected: -0.98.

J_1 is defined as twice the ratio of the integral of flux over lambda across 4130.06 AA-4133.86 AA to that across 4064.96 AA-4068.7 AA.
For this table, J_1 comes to 1.90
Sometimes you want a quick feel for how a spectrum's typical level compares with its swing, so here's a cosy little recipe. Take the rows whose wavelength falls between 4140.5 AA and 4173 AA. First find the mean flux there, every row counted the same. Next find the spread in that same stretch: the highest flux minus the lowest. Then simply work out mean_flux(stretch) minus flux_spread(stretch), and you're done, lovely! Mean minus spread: 29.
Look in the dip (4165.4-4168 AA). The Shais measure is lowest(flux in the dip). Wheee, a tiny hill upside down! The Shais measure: 42.98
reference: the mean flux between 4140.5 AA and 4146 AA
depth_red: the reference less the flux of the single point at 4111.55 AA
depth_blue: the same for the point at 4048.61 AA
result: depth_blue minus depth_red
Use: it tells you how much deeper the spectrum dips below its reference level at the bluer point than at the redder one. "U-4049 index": 2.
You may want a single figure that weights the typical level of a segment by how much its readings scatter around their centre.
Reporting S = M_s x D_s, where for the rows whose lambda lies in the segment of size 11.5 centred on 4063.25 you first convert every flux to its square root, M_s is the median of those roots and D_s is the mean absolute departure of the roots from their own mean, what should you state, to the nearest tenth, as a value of 2.2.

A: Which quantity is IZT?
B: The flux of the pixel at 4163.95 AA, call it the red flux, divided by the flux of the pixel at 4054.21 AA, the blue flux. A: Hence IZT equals 0.94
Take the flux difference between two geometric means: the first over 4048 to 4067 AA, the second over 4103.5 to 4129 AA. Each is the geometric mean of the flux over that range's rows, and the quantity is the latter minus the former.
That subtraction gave -8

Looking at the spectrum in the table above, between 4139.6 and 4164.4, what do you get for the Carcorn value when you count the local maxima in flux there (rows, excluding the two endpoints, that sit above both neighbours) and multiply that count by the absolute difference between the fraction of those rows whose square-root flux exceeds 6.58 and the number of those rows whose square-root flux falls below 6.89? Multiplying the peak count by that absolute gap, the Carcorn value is 154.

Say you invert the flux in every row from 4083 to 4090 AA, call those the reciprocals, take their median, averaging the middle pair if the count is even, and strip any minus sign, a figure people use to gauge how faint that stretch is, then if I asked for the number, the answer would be 0.0216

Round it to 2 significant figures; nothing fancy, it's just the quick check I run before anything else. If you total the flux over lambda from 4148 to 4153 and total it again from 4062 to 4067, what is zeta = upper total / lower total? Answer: 0.98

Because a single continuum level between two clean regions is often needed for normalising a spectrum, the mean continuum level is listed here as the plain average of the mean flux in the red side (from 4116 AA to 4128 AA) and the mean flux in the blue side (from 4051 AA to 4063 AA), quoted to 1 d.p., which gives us 46.8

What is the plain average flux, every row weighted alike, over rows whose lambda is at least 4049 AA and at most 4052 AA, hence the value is 50.7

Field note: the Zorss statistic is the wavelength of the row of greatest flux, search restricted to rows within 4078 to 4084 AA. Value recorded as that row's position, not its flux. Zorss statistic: 4083.25 AA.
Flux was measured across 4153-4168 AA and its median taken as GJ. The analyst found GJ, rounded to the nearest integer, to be 46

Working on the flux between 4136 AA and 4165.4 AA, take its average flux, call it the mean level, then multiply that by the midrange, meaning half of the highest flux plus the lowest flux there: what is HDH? 2204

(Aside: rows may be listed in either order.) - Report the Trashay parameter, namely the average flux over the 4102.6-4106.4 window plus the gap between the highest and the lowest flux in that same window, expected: 42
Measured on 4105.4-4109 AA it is 45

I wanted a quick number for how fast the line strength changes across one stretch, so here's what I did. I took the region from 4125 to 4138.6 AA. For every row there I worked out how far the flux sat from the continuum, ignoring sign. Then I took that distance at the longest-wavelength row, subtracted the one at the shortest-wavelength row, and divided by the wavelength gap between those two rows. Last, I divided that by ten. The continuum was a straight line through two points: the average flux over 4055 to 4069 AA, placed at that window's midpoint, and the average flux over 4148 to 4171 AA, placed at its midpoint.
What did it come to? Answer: 0.00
